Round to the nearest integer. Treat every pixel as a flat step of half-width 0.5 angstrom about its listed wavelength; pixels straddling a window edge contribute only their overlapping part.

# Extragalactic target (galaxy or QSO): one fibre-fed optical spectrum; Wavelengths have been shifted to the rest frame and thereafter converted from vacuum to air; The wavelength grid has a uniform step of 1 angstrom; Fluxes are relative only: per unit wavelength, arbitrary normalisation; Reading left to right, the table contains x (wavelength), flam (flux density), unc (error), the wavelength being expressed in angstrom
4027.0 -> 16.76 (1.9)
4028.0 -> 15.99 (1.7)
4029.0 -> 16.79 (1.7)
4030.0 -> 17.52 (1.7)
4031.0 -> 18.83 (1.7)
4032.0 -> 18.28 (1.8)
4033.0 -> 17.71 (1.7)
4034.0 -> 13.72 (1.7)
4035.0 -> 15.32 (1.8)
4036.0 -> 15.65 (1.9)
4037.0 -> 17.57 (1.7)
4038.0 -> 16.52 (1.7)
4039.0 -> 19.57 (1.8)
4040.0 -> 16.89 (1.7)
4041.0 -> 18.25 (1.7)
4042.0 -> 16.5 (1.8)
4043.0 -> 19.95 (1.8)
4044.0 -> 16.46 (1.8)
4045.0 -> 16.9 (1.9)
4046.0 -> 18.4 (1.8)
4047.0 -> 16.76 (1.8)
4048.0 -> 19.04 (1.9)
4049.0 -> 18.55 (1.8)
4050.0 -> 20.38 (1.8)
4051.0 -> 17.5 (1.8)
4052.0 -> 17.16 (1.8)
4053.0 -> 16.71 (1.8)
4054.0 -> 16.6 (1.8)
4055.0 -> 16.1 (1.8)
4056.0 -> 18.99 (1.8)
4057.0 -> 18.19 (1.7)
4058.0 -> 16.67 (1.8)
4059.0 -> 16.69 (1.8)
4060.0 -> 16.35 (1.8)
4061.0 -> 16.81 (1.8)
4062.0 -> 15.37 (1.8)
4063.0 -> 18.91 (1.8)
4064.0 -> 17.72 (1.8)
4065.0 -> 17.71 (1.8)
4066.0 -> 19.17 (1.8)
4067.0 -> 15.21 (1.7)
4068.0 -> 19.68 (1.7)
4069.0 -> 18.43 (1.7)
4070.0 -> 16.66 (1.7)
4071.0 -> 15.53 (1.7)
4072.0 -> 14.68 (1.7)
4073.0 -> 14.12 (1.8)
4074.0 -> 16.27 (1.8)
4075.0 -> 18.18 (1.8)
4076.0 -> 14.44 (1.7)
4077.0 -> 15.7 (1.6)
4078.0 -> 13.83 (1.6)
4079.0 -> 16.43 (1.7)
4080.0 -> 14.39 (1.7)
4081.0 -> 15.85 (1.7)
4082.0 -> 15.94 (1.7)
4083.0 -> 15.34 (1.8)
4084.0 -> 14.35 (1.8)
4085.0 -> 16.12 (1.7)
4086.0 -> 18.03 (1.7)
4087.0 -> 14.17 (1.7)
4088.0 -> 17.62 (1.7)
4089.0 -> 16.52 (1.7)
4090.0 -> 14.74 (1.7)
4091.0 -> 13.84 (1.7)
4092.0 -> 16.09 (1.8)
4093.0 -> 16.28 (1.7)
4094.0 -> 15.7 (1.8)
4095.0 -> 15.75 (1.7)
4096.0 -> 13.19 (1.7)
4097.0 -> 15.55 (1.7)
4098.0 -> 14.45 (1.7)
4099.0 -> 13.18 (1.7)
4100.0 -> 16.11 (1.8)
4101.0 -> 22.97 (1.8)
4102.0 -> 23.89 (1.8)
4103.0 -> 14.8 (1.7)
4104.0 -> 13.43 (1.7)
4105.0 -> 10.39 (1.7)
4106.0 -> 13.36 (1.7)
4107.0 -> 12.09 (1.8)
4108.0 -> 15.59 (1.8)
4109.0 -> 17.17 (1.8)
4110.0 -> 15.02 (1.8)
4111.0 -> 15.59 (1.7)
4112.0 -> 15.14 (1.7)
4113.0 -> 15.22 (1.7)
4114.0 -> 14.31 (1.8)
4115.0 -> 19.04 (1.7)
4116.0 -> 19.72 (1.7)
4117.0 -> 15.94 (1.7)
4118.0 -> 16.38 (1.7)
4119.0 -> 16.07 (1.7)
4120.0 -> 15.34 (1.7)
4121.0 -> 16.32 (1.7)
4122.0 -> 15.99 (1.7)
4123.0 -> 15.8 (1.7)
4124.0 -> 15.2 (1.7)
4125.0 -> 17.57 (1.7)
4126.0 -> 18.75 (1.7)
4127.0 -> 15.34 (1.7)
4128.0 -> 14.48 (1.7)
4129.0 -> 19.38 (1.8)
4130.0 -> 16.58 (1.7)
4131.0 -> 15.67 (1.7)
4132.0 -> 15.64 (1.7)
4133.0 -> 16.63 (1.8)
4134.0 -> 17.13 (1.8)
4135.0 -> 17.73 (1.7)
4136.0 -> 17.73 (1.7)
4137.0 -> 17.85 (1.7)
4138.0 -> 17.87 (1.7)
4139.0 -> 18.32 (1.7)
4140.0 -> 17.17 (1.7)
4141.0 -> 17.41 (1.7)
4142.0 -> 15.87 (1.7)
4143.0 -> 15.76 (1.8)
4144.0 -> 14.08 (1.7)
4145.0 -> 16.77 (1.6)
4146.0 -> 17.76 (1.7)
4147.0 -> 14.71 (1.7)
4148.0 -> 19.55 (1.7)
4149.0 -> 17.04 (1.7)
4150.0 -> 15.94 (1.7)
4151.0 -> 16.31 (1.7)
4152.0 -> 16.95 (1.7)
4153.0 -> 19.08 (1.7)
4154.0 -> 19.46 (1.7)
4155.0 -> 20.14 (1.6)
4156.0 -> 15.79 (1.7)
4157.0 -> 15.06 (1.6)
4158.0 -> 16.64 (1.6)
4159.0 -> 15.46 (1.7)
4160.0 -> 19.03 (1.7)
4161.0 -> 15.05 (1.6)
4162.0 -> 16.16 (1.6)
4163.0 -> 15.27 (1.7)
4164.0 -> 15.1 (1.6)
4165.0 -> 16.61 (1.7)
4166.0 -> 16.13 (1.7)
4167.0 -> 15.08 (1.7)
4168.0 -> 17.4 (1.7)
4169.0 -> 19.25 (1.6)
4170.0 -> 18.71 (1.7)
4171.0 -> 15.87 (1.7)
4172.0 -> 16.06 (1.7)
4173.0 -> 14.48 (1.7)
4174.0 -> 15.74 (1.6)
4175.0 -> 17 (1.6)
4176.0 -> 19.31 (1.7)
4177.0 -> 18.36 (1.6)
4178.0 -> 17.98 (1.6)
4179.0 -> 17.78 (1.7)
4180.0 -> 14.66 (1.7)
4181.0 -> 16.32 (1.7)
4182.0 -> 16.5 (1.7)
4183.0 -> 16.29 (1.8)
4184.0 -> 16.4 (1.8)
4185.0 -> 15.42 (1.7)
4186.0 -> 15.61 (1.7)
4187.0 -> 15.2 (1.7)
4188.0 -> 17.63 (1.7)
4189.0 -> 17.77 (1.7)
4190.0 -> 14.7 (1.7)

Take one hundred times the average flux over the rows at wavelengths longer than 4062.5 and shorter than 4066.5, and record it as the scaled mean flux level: 1838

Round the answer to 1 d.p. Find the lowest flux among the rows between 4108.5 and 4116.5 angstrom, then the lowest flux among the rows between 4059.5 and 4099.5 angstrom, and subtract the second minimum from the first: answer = 1.1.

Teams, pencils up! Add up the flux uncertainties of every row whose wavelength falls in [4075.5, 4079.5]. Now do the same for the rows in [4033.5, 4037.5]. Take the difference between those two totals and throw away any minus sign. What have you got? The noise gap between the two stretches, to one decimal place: 0.5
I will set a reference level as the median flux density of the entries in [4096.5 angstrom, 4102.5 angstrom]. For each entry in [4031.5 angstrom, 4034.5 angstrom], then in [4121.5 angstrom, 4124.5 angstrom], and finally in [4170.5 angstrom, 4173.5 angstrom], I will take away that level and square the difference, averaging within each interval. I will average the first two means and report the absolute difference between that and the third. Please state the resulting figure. 1.8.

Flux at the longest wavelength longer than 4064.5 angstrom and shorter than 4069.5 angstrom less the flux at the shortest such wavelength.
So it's 0.7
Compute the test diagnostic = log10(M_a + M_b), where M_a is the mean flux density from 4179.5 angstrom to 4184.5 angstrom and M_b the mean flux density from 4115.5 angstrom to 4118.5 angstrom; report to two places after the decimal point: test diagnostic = 1.52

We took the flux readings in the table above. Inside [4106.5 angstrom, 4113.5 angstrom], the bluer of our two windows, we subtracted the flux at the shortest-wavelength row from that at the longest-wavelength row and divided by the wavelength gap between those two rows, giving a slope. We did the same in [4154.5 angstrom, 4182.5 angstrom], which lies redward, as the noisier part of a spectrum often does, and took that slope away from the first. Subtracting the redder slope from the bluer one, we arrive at 0.66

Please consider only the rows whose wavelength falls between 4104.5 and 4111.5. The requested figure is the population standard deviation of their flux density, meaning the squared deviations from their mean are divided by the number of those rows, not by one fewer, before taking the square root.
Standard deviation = 2.2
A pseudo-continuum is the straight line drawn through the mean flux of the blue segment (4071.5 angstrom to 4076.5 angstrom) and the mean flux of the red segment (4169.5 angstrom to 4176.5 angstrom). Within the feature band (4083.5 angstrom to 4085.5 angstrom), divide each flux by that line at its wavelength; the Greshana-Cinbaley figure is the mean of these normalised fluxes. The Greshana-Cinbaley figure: 0.97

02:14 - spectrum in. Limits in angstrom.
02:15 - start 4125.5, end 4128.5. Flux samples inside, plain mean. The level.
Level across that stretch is 16.2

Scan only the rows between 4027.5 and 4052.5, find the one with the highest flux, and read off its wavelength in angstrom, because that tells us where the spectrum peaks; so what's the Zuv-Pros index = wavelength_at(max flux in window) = 4050.0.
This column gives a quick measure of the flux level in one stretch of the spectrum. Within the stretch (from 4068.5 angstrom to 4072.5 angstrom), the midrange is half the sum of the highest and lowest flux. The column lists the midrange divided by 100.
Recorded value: 0.166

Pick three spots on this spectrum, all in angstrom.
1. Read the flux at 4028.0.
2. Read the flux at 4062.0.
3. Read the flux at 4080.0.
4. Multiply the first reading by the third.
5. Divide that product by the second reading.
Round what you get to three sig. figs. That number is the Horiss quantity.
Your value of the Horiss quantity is 15.0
